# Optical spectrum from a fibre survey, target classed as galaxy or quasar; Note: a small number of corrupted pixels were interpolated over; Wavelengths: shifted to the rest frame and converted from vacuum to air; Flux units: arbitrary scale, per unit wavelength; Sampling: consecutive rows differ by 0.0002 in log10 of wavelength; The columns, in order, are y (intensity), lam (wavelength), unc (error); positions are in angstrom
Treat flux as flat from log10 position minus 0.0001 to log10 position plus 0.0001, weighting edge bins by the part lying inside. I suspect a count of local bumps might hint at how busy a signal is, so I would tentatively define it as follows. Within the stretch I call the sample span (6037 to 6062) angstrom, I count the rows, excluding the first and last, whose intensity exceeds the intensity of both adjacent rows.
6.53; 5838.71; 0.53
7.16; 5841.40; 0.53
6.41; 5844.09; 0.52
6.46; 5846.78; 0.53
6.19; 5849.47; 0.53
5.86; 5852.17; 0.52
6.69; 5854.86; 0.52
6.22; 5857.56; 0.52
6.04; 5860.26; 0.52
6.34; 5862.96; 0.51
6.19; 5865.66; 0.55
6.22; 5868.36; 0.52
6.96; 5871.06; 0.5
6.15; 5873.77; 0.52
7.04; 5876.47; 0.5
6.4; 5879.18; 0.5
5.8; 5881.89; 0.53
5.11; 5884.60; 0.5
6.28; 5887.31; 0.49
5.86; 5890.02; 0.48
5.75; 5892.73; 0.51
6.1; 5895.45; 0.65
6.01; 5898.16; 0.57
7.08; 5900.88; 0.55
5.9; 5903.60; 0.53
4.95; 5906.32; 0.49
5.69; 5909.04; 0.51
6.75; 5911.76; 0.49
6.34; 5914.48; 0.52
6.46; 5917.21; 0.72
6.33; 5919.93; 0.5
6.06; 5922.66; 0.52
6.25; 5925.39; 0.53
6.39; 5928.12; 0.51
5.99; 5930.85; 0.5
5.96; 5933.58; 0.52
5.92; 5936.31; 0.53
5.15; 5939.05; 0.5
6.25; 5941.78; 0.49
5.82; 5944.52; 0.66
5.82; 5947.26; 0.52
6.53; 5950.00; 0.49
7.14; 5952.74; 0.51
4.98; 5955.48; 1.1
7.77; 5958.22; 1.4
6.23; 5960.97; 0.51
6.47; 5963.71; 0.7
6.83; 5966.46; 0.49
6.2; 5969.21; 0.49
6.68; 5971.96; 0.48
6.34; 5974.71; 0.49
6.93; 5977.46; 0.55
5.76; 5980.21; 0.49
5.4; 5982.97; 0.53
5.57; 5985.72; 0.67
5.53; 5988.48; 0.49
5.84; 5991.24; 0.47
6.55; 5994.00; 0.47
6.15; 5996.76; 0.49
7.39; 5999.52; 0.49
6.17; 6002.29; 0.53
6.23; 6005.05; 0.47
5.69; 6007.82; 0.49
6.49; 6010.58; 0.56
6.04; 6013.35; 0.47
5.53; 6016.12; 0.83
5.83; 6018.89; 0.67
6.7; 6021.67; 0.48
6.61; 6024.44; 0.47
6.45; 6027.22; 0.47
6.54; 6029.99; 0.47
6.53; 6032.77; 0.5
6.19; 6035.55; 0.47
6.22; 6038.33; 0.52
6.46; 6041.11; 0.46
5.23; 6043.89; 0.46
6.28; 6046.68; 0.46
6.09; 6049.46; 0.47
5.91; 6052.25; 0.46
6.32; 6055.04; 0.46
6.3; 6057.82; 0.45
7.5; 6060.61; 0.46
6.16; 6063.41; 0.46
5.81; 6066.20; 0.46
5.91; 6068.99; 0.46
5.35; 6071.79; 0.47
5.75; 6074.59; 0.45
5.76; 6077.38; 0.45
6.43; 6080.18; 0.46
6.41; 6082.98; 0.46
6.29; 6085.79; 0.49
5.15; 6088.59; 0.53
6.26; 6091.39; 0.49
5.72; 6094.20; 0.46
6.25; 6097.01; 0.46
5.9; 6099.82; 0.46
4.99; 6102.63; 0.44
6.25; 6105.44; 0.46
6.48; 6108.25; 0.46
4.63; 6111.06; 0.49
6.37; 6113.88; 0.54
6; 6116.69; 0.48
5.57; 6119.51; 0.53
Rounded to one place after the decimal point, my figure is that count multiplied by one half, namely 1.5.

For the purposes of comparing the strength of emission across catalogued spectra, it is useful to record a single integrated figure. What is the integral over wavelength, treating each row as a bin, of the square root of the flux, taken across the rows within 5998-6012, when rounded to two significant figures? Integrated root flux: 35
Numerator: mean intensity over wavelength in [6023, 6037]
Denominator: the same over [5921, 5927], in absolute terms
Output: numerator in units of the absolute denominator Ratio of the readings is 1.05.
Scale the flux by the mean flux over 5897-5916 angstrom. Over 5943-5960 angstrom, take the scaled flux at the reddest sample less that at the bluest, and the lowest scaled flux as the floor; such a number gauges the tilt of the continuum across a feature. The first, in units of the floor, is 0.39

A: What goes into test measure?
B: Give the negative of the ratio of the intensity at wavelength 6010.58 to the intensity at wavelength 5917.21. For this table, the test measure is -1.00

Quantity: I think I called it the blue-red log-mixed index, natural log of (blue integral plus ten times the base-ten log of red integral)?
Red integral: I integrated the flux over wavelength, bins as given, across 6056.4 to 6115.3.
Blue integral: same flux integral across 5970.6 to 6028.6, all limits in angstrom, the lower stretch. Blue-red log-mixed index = 5.95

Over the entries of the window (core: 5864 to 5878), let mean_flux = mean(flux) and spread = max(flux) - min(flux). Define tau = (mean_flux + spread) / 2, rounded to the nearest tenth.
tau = 3.7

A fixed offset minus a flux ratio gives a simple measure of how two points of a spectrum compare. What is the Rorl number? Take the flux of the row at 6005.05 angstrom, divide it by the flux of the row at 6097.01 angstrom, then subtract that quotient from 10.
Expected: 9.00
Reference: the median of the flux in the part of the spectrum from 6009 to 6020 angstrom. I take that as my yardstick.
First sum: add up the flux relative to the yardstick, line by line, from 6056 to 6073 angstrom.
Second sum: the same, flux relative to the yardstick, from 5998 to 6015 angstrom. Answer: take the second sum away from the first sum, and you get -0.17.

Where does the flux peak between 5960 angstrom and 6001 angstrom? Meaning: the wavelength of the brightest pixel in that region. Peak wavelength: 5999.52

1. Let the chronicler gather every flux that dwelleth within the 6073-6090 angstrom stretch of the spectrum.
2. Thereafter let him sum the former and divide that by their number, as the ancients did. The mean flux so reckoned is 5.96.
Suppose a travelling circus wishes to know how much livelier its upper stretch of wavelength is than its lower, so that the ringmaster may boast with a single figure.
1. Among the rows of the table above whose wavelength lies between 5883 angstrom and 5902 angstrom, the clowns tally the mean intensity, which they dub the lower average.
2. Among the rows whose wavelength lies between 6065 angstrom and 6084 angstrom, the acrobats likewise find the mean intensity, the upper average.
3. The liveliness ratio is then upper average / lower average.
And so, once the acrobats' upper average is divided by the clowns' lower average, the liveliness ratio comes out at 0.98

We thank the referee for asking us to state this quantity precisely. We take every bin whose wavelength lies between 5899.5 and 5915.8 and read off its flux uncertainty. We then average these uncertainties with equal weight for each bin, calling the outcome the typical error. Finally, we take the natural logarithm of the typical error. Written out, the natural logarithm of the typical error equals -0.664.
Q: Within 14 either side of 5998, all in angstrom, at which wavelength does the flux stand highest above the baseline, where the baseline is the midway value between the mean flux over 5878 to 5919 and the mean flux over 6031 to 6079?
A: 5999.52 angstrom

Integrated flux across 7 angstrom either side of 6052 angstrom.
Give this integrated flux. 86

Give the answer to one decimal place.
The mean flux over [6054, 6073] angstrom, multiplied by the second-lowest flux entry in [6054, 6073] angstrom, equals 36.0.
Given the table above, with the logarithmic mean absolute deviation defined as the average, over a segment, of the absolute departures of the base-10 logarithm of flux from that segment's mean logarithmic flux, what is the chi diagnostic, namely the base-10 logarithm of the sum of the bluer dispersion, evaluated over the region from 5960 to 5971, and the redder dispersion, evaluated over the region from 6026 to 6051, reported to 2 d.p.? -1.48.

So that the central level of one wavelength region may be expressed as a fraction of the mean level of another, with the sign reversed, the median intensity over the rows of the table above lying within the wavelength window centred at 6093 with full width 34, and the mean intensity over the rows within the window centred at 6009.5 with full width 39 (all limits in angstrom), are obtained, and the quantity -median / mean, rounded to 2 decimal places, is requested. -1.00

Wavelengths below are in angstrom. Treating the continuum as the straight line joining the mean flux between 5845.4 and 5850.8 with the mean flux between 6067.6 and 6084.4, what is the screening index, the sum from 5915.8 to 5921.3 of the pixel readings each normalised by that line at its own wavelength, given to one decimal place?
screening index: 2.1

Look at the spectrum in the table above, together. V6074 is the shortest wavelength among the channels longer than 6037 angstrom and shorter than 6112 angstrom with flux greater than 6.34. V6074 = 6041.11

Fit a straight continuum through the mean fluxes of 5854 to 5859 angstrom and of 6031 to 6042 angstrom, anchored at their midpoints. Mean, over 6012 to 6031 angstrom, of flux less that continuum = -0.12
